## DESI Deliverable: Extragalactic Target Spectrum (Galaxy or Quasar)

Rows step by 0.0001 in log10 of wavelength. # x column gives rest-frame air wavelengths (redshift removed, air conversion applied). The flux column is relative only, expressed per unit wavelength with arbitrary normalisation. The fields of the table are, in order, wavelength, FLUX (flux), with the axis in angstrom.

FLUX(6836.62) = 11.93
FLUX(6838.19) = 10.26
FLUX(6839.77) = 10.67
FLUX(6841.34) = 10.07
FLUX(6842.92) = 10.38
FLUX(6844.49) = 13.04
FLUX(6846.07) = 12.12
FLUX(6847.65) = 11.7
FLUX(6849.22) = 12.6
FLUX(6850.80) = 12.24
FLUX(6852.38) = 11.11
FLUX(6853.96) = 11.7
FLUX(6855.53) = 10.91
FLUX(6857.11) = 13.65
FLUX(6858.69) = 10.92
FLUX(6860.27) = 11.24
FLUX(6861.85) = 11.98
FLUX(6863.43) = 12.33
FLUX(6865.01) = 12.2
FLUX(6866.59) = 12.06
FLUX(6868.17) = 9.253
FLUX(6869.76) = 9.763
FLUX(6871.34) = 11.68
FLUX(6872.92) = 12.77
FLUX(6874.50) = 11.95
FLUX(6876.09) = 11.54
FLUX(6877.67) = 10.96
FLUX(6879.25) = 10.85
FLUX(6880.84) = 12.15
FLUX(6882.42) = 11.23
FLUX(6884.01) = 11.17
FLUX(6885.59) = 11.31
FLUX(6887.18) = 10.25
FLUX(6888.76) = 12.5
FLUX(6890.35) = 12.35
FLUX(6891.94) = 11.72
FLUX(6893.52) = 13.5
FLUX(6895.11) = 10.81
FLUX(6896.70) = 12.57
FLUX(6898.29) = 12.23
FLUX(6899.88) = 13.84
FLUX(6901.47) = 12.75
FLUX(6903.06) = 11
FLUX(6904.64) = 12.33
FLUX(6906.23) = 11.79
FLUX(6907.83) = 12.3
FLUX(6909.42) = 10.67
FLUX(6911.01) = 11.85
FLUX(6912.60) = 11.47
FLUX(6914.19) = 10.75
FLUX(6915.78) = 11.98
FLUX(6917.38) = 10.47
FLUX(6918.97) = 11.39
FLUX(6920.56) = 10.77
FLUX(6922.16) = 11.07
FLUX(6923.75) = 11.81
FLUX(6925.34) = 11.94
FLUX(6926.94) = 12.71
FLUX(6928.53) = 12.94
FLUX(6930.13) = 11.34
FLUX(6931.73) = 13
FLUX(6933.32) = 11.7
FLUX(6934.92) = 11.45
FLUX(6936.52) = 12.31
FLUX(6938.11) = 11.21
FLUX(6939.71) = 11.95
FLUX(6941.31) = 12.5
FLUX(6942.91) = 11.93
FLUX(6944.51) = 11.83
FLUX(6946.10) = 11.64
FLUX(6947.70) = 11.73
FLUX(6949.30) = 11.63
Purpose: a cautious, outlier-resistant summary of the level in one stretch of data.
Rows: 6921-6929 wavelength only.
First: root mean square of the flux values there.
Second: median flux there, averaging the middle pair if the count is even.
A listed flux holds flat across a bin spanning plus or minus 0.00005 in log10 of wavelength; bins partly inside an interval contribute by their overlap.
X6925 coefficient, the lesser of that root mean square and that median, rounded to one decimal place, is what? 11.9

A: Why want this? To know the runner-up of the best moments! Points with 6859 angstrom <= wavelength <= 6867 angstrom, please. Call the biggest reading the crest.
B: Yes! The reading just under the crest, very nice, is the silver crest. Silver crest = 12.2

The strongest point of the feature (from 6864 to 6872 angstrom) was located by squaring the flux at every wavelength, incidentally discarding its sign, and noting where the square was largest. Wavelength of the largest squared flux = 6865.01 angstrom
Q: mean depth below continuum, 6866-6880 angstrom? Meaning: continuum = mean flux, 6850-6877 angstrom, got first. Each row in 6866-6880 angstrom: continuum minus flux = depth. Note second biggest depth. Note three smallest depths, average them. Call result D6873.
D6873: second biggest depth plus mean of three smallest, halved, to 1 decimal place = 0.6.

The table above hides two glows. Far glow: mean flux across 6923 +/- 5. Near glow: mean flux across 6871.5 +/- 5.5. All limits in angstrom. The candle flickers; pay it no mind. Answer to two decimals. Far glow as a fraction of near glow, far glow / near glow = 1.03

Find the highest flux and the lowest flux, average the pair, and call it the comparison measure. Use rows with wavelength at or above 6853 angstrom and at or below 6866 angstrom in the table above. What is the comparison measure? 12.3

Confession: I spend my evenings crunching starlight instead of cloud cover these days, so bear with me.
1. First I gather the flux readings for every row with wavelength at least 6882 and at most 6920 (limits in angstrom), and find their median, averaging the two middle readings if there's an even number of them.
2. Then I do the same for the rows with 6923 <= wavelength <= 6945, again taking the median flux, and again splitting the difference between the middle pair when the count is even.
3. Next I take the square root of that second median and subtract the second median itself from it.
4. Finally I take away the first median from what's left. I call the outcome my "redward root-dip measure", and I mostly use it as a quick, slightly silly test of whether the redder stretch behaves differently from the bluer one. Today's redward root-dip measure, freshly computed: -20.24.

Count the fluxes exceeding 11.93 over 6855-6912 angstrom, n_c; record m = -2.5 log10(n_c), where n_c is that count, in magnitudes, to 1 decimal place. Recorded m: -3.1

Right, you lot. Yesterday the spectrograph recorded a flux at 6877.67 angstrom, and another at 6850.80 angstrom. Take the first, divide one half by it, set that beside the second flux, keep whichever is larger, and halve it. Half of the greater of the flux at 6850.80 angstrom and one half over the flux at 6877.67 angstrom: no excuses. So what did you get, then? 6.12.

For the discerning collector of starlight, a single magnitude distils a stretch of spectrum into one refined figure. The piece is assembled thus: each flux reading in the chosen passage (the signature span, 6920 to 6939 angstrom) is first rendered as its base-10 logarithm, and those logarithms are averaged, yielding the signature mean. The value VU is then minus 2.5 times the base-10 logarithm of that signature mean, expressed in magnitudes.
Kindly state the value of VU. -0.077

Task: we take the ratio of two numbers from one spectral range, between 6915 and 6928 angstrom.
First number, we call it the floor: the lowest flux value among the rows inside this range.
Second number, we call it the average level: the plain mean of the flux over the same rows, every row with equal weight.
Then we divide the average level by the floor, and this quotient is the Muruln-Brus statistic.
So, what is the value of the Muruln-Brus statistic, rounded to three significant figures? 1.10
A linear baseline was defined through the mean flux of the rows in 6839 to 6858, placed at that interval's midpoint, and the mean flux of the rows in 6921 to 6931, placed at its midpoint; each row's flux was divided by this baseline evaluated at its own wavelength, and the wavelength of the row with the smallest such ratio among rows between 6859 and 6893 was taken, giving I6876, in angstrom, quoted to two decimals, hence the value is 6868.17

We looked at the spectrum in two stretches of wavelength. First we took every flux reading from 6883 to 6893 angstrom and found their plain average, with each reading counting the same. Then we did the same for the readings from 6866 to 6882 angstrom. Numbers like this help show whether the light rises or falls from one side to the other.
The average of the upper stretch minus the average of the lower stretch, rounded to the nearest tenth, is 0.3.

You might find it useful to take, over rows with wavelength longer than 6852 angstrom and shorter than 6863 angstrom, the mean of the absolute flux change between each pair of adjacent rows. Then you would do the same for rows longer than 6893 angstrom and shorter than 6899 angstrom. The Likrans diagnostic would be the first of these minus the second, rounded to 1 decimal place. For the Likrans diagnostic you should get -0.3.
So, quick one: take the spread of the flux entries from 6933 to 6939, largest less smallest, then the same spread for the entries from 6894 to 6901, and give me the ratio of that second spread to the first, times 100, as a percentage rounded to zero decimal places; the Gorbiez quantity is 275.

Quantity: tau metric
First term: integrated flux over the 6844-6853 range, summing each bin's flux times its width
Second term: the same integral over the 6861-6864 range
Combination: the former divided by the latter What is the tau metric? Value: 3.0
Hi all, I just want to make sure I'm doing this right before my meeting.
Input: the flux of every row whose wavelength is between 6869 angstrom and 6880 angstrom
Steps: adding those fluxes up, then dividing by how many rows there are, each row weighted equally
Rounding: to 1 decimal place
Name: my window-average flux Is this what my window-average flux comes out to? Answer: 11.4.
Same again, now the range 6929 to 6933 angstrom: 12.2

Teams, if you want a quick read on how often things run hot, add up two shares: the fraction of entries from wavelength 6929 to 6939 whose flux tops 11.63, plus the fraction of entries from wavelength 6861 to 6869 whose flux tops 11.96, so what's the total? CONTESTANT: 1.3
